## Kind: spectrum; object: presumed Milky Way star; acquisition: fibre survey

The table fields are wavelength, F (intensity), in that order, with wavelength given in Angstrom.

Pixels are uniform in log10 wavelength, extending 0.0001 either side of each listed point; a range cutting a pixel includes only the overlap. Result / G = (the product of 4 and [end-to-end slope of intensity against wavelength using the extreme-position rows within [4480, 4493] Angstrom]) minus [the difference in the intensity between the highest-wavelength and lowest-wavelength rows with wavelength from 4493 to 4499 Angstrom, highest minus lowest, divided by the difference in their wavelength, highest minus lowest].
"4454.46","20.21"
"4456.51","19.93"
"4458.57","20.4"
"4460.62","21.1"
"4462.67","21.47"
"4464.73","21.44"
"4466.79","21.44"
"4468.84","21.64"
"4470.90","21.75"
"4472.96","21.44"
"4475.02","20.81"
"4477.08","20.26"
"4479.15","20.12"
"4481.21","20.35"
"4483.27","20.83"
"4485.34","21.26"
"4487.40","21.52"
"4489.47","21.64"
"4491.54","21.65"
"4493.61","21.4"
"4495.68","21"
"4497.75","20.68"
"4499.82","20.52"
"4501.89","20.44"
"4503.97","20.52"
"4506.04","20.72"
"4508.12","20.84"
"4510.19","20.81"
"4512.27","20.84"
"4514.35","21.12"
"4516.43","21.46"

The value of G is 0.7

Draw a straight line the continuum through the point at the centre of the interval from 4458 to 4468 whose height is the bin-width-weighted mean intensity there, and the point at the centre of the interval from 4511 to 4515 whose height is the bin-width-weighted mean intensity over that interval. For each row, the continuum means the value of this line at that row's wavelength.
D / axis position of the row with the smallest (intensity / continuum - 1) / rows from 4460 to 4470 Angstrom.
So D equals 4460.62 Angstrom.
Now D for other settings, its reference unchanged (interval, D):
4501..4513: 4501.89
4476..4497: 4479.15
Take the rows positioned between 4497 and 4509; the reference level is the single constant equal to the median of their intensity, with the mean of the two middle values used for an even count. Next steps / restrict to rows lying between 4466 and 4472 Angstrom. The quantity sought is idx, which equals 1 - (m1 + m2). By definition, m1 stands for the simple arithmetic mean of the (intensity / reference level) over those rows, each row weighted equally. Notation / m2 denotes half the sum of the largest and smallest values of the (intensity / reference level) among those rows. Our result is -1.10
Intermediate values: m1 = 1.049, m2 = 1.05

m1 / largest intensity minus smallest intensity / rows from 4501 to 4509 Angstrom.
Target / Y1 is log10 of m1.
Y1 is -0.4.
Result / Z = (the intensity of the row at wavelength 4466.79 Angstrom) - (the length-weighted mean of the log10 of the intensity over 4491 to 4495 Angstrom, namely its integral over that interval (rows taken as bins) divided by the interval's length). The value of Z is 20.1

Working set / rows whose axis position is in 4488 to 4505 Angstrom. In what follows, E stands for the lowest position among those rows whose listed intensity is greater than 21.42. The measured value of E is 4489.47 Angstrom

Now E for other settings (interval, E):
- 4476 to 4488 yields 4487.40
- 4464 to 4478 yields 4464.73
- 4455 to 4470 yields 4462.67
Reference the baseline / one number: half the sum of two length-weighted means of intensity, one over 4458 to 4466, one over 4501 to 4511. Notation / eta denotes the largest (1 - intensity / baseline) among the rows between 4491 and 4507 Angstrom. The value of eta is 0.023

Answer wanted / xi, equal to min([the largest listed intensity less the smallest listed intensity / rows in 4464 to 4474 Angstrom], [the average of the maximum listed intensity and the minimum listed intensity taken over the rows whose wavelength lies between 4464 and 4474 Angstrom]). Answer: 0.3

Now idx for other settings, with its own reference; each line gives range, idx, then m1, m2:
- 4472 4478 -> -1.02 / 1.011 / 1.01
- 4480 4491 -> -1.04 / 1.025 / 1.02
